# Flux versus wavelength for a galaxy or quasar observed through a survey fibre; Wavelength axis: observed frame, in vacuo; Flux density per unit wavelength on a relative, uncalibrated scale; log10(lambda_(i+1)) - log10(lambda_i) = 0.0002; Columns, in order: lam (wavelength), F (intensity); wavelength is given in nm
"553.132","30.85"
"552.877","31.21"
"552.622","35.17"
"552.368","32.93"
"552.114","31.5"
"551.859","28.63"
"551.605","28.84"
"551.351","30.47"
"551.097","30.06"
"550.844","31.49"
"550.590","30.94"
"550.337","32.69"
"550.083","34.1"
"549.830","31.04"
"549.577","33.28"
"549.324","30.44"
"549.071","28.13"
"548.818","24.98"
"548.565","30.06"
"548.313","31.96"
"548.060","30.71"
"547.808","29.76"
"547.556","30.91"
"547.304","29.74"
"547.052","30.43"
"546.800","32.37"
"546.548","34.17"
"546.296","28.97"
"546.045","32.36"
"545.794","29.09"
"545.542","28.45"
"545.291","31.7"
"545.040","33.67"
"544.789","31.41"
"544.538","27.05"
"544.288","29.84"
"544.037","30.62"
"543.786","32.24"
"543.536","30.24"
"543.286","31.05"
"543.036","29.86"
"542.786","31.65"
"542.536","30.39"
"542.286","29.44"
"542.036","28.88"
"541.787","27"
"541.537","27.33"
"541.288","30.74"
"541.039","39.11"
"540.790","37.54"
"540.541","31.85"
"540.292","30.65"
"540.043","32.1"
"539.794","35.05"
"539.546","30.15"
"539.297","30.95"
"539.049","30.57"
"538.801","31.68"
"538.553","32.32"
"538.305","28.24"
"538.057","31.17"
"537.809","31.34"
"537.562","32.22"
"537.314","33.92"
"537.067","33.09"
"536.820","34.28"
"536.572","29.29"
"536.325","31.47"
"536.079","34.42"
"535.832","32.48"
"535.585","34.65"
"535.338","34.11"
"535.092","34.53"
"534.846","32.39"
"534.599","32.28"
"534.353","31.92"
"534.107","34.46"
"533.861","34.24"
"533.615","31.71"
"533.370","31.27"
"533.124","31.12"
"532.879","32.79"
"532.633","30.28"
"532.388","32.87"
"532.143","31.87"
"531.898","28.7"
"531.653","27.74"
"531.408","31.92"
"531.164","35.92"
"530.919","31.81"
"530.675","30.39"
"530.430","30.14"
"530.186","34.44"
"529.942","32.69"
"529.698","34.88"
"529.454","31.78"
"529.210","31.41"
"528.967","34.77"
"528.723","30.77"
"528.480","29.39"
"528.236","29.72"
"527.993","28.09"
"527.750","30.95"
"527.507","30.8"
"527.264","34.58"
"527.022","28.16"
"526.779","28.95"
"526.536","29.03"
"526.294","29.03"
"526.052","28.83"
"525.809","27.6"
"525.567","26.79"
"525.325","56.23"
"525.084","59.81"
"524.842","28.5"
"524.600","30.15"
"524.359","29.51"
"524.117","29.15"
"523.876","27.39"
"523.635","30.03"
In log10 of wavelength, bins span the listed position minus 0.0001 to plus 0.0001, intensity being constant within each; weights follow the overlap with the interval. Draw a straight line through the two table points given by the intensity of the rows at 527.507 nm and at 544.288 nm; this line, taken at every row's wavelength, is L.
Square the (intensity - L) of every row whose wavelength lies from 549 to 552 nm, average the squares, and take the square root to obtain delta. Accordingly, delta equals 2.22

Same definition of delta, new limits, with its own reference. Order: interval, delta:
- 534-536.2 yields 3.30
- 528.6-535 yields 2.43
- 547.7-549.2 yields 2.24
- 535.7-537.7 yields 2.86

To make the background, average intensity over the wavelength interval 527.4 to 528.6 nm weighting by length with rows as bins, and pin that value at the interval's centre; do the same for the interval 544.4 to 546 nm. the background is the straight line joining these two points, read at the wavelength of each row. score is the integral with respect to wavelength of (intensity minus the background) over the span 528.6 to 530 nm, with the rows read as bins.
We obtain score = 4.1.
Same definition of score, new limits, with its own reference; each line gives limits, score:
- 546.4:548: 1.2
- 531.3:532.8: 1.1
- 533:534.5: 3.7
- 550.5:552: -0.7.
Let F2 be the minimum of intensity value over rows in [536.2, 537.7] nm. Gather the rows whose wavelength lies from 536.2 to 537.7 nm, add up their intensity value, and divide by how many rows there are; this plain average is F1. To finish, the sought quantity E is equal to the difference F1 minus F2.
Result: 3.1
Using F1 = 32.4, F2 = 29.29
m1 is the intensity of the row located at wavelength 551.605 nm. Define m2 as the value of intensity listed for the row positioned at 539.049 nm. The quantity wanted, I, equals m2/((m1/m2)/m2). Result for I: 991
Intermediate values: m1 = 28.84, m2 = 30.57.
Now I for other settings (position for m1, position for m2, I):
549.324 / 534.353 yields 1068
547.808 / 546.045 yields 1139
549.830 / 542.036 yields 776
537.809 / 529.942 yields 1115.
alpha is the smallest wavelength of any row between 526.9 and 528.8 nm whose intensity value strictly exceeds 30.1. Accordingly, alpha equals 527.264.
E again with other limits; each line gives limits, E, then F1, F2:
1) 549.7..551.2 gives 1.7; 31.7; 30.06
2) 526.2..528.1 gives 1.9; 29.9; 28.09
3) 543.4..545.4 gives 3.8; 30.8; 27.05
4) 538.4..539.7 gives 1.0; 31.1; 30.15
